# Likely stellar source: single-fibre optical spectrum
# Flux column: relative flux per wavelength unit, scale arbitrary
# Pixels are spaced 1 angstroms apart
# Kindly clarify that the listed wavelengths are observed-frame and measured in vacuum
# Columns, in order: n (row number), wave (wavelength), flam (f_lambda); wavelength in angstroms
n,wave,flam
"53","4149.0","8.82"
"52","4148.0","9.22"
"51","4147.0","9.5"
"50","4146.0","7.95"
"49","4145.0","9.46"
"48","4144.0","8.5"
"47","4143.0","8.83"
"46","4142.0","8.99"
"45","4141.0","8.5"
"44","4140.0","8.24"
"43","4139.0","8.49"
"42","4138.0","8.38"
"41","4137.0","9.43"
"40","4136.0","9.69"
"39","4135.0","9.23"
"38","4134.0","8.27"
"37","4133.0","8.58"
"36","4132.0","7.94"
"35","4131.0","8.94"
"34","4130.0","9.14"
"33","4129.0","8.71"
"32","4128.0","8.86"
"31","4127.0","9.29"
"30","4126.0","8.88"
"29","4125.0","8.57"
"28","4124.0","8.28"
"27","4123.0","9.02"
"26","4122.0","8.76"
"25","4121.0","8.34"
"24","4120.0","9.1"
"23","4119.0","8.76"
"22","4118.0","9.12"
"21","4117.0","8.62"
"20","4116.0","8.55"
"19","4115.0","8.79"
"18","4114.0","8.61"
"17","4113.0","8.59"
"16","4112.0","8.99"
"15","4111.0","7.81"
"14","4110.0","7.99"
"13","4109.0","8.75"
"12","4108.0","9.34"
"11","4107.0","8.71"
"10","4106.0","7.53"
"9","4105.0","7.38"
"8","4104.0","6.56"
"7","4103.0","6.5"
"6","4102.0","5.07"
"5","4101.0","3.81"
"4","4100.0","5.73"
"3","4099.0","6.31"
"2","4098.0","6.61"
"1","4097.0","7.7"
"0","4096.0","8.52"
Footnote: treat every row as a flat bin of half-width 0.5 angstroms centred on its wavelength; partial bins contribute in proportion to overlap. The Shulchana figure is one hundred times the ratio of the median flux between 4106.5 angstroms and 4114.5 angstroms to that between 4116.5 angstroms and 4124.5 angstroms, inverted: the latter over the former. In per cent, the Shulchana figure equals 101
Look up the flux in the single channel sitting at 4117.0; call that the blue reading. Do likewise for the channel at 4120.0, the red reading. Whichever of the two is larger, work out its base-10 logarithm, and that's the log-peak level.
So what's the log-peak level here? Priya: 0.959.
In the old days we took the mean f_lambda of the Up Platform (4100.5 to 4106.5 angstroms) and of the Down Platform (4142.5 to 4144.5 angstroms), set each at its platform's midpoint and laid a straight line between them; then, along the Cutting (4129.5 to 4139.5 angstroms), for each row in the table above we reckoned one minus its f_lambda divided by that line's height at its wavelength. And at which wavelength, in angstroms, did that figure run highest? 4132.0 angstroms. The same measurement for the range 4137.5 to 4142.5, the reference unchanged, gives 4140.0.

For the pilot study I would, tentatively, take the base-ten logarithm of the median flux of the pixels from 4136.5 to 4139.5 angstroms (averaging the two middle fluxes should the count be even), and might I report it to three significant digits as 0.929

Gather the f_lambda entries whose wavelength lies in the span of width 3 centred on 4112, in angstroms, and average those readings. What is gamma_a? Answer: 8.5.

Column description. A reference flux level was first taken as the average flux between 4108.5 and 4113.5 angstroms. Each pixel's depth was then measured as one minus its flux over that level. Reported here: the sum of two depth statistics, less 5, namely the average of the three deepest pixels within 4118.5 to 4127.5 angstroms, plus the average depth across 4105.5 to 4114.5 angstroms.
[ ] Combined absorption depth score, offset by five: -5.003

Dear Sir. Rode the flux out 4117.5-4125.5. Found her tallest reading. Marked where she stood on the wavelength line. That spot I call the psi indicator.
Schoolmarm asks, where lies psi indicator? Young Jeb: 4118.0 angstroms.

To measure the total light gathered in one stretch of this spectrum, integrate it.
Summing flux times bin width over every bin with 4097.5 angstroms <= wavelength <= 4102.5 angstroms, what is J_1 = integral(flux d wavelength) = 28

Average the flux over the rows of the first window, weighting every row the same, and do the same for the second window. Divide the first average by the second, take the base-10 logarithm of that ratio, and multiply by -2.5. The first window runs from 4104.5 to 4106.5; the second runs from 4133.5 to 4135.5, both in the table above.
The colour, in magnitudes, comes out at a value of 0.17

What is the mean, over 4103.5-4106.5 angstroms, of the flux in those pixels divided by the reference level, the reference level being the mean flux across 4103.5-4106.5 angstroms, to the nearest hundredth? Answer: 1.00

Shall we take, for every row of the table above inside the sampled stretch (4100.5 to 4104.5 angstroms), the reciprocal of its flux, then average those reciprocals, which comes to 0.191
